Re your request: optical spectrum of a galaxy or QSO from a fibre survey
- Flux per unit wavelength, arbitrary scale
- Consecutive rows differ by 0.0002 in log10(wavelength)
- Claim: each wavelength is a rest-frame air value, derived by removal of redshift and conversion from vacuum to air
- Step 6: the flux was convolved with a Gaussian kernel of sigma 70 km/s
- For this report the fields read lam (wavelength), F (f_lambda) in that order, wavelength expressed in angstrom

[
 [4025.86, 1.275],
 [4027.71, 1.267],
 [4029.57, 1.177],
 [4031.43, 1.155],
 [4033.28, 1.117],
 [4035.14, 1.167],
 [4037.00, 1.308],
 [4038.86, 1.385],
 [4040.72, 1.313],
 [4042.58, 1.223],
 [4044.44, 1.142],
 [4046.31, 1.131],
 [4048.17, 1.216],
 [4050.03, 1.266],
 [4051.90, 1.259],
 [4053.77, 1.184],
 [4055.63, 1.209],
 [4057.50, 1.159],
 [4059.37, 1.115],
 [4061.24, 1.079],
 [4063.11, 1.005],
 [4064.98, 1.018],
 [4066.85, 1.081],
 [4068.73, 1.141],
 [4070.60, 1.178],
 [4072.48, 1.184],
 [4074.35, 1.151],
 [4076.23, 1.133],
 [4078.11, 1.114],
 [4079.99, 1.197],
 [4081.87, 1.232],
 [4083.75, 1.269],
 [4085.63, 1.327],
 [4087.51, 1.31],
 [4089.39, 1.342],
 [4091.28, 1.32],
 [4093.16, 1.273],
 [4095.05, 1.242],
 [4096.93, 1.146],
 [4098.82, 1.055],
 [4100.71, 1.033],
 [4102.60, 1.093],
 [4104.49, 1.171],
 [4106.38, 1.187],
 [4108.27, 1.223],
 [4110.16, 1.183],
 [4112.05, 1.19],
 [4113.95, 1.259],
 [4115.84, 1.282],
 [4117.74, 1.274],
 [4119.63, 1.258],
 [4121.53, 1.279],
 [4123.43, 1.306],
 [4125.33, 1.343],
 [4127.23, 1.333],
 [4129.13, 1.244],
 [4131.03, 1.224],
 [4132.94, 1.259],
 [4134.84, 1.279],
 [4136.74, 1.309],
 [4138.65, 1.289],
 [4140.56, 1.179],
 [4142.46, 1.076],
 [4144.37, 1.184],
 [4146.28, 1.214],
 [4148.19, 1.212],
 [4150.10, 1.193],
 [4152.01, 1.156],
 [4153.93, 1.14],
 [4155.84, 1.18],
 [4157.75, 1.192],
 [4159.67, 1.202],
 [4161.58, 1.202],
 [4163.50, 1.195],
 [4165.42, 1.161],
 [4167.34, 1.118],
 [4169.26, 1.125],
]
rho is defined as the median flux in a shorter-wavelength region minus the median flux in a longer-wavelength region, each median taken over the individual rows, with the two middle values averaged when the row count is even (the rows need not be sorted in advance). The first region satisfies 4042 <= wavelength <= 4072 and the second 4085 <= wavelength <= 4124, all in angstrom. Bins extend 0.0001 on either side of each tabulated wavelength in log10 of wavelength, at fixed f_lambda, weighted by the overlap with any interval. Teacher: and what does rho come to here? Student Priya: -0.11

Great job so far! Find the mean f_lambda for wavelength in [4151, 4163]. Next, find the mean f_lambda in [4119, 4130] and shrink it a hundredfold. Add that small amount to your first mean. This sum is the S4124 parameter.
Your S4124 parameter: 1.19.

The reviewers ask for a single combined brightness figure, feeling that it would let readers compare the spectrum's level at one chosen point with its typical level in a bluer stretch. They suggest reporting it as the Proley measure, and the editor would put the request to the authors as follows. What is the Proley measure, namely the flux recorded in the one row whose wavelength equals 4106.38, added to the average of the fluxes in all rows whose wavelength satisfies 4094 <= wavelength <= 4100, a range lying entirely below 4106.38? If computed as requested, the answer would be 2.33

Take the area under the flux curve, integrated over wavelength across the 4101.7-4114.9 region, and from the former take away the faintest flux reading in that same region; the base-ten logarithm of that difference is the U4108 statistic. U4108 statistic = 1.2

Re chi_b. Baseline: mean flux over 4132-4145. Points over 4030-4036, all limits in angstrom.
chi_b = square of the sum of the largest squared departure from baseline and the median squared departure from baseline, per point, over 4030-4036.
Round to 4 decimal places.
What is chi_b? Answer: 0.0003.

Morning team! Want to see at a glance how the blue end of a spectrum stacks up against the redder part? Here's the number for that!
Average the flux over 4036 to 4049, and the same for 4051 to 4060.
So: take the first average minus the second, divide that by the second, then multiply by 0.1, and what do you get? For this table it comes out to 0.005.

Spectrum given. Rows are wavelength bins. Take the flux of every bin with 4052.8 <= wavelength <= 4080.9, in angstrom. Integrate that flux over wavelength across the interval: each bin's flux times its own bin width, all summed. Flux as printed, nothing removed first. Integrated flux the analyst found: 31.7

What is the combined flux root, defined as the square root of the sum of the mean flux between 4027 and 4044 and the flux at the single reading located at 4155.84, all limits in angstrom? 1.55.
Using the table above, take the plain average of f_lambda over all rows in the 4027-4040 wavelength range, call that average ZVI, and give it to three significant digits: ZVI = 1.23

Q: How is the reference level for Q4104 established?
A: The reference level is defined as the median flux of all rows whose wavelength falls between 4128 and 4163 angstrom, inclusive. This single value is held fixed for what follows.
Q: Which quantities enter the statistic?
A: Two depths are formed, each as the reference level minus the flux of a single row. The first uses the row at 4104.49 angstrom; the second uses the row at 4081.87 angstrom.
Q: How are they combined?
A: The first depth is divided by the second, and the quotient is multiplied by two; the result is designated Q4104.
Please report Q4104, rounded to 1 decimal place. -2.1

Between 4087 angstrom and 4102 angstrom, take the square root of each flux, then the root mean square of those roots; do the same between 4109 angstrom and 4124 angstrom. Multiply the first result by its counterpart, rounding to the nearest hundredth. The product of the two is 1.23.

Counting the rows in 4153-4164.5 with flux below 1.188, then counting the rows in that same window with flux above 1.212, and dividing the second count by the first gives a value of 0.0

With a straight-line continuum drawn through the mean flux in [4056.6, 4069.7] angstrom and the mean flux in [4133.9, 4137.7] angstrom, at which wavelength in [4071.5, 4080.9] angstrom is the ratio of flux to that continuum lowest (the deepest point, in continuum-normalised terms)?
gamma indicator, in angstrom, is 4078.11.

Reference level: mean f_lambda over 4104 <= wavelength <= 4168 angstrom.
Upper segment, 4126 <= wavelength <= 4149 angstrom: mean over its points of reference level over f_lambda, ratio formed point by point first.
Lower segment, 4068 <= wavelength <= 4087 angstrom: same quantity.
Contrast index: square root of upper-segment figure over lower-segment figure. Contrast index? 0.98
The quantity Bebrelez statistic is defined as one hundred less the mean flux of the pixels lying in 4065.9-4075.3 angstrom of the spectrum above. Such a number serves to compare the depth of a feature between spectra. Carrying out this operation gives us 98.9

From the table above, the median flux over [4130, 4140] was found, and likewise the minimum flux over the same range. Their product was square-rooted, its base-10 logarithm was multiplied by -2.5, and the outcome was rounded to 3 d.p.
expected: -0.243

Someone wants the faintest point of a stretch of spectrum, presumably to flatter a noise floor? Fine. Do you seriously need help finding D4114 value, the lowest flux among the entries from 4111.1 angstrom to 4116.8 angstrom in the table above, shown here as 1.19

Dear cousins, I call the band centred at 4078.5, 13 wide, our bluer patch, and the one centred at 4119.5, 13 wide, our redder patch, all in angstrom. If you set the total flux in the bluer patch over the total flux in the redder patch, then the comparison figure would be 0.92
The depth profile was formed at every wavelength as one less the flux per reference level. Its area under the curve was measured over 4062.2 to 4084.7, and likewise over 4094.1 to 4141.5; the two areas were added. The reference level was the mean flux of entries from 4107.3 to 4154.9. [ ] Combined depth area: 2.1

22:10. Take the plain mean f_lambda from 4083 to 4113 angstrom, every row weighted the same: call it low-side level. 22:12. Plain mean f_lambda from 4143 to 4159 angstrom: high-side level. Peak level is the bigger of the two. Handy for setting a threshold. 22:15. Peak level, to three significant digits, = 1.21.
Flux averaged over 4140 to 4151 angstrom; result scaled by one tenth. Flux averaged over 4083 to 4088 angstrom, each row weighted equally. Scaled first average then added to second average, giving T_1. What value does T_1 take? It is 1.42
